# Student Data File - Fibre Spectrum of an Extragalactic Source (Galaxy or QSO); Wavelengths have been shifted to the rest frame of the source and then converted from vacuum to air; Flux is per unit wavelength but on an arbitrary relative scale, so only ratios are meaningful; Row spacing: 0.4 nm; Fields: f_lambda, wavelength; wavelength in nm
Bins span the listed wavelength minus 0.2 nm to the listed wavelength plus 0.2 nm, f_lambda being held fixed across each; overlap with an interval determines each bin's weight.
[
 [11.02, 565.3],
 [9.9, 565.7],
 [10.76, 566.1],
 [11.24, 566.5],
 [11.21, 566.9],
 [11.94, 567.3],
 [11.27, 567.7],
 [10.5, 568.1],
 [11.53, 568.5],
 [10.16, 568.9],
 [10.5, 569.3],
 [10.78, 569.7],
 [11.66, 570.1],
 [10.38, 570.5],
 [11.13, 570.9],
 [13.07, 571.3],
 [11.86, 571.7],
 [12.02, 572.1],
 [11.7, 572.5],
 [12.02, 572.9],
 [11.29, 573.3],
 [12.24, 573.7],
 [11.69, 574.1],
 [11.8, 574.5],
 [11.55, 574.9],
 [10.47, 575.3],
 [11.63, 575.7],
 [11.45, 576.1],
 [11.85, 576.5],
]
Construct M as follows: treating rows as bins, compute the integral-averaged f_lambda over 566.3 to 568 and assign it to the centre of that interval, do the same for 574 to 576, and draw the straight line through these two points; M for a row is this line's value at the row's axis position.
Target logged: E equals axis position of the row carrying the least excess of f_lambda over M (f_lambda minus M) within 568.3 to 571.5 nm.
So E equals 568.9 nm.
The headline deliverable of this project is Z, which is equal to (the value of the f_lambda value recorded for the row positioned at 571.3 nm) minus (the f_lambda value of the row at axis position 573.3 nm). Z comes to 1.78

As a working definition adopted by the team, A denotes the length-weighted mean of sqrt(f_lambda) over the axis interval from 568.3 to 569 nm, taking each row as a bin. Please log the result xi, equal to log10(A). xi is 0.519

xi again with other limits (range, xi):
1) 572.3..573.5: 0.533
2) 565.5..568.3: 0.520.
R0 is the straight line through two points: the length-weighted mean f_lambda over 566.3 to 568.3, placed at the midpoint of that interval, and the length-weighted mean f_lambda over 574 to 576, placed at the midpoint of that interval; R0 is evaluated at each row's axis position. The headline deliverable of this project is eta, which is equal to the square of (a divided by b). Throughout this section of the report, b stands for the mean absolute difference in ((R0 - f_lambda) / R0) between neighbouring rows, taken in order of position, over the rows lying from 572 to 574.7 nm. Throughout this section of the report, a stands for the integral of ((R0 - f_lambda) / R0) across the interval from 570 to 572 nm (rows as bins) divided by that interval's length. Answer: 0.41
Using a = -0.028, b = 0.044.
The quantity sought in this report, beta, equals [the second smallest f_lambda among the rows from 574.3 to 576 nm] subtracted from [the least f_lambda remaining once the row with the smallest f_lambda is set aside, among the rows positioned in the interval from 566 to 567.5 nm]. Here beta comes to -0.3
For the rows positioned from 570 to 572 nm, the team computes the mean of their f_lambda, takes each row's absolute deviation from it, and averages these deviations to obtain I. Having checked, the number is 0.69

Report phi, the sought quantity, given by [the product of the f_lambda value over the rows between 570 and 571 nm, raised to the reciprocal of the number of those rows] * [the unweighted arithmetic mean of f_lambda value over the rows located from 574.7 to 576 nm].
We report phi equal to 123.9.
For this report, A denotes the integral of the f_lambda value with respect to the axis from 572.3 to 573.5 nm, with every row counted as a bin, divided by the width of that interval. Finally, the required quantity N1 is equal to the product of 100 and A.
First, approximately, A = 11.7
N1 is 1167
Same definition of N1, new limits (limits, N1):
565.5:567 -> 1075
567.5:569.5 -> 1079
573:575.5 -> 1153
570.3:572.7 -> 1169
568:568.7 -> 1109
